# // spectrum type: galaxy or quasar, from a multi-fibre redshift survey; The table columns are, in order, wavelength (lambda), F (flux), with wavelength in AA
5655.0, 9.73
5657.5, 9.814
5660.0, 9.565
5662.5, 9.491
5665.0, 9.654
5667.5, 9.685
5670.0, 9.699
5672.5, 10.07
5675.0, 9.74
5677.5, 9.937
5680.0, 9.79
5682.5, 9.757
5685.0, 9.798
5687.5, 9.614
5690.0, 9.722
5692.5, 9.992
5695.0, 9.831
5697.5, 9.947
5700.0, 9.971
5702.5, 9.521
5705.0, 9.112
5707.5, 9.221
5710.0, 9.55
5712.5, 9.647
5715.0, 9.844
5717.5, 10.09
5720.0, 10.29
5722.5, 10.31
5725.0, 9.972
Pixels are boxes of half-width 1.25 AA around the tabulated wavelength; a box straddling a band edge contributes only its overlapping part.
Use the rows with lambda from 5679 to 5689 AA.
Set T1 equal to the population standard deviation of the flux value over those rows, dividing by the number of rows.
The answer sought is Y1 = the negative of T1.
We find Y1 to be -0.07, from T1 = 0.07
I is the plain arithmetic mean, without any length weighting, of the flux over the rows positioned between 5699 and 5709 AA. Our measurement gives 9.5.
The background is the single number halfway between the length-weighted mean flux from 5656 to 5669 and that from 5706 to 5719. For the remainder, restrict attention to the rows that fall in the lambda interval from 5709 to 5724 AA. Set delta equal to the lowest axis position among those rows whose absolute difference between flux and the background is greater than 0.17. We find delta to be 5715.0 AA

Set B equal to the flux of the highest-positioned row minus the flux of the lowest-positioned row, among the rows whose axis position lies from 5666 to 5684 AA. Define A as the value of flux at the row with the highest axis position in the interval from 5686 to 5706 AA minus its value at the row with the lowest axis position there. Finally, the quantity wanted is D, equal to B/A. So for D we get 0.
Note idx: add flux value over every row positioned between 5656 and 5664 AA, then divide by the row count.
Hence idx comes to 9.62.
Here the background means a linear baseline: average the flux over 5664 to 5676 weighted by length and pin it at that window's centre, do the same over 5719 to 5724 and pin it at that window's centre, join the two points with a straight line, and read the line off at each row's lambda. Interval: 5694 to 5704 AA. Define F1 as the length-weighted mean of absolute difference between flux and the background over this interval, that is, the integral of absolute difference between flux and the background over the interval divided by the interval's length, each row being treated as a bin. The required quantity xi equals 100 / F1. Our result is 383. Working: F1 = 0.26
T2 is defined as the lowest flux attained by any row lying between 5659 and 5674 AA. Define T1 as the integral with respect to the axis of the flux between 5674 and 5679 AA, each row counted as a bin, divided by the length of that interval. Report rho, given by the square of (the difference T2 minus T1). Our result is 0.12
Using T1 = 9.8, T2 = 9.491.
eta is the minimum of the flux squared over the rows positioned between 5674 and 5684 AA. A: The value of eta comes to 95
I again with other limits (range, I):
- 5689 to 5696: 9.8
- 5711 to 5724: 10.0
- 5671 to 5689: 9.8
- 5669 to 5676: 9.8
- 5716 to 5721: 10.2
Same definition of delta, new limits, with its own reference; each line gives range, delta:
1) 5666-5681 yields 5672.5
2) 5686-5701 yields 5692.5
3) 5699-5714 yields 5700.0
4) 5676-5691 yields 5677.5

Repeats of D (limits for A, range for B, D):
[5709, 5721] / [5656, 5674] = 0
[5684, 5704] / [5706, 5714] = -2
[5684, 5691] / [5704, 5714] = -7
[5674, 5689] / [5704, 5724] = -10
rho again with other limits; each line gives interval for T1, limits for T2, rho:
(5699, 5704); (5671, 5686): 0.00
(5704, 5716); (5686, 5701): 0.02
